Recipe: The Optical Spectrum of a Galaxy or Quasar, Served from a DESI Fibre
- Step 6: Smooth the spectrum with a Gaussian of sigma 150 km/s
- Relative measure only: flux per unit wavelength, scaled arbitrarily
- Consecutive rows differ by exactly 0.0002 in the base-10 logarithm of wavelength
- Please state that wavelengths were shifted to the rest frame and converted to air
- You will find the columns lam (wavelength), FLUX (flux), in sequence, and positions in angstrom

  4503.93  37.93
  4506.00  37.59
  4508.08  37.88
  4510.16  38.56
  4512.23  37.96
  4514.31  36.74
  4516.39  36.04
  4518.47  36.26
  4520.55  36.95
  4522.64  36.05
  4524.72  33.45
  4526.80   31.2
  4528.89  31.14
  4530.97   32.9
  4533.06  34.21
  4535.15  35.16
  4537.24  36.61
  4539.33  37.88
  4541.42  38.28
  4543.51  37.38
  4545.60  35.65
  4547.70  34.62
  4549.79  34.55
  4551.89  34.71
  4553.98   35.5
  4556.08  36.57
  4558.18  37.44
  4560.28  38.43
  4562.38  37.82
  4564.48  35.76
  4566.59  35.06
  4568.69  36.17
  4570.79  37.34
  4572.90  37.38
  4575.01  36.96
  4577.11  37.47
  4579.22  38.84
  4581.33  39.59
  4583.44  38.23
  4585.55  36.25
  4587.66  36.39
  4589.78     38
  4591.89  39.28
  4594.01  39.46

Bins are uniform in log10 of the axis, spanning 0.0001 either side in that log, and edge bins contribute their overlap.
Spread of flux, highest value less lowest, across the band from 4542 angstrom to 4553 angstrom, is 2.8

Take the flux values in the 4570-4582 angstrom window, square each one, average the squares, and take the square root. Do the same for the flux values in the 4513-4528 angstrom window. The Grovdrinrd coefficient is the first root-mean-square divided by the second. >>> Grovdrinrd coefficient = 1.075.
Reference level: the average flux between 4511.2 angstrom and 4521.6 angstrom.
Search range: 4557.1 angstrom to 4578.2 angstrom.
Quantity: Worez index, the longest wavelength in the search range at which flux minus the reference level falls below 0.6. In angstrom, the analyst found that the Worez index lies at 4575.01 angstrom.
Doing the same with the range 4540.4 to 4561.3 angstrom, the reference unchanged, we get 4556.08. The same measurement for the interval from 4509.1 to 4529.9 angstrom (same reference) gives 4528.89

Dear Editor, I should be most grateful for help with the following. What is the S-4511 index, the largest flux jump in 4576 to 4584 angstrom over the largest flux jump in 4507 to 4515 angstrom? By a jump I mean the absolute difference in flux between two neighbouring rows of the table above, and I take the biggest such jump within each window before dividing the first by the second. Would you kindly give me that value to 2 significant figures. 1.1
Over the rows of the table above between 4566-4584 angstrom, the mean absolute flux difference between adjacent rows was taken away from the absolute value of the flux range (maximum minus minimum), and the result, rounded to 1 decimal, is 3.7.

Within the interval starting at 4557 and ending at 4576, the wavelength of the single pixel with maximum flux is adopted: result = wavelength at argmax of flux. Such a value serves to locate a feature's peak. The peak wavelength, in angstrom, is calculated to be 4560.28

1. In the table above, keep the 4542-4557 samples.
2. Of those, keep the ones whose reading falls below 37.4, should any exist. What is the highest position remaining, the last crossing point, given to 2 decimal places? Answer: 4556.08 angstrom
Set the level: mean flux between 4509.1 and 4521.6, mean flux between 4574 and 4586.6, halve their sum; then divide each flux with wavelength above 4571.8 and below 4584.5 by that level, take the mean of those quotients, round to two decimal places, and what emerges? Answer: 1.02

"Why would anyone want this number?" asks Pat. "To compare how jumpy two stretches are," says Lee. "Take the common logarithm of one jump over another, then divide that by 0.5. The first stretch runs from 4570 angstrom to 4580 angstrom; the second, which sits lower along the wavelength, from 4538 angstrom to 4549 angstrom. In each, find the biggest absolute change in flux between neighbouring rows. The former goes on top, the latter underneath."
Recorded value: -0.20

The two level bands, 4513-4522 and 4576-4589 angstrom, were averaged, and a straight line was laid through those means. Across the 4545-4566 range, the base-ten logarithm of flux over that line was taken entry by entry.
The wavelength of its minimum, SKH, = 4549.79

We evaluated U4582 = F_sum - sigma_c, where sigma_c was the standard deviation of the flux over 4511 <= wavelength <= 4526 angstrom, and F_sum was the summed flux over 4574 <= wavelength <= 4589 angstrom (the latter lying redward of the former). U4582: 262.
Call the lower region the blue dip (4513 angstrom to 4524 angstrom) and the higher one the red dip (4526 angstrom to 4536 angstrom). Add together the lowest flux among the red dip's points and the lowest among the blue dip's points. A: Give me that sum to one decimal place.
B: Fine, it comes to 67.2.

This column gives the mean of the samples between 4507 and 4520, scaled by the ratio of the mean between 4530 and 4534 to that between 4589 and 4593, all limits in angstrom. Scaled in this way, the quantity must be 32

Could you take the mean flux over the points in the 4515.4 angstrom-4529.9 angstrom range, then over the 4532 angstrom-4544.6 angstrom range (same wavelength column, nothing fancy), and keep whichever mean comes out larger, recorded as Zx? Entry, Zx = 36.6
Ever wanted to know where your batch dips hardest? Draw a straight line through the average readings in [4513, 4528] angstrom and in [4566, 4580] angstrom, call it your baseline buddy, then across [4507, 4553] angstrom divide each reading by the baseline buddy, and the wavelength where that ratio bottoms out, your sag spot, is 4528.89 angstrom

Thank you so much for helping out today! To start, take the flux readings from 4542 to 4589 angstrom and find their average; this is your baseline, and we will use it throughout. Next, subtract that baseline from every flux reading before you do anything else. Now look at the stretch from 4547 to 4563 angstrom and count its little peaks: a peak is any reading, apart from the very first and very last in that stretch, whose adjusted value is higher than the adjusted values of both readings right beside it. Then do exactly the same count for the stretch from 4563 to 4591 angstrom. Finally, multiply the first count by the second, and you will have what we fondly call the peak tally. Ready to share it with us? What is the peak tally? 2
